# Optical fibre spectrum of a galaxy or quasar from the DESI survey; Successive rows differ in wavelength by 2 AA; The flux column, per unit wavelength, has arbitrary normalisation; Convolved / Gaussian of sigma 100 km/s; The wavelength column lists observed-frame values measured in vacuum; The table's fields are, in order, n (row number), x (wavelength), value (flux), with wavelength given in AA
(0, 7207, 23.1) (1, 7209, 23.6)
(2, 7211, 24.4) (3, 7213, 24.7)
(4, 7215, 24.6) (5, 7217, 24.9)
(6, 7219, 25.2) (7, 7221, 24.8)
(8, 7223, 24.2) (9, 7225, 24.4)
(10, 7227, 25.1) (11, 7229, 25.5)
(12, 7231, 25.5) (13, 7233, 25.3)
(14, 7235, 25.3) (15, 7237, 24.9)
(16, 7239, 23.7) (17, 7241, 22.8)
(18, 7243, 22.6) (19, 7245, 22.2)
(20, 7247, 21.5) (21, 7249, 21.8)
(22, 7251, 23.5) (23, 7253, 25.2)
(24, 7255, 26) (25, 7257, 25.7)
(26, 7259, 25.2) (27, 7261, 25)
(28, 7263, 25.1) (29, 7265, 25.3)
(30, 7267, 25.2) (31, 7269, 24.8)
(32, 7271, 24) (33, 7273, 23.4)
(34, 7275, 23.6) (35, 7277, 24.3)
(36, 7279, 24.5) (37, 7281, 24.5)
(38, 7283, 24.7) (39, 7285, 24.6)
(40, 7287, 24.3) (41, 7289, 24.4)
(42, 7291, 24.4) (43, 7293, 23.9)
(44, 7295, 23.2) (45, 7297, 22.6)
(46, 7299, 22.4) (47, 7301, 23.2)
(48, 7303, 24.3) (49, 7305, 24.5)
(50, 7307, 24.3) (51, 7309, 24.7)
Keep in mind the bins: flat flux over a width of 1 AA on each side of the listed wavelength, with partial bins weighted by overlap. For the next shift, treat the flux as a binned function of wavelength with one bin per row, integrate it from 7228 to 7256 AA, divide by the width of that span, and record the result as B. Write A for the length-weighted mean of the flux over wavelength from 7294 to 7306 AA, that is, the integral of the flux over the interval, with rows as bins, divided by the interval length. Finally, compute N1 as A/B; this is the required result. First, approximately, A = 23.4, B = 24.0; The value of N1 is 0.97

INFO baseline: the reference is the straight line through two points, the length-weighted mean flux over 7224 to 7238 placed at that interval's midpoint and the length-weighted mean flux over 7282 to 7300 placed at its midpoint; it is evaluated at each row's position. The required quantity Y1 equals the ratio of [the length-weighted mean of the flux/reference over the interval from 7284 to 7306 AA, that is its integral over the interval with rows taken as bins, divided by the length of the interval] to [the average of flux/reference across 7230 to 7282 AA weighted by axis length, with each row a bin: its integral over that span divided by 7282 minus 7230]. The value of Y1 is 1.02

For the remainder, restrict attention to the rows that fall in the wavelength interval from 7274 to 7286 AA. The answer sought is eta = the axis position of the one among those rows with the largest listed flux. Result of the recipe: 7283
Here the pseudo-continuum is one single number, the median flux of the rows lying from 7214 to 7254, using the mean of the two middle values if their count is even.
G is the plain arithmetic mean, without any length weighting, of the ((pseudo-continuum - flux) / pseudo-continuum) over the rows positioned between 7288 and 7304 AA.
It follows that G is 0.0466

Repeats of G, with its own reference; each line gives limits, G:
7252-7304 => 0.0131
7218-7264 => 0.0134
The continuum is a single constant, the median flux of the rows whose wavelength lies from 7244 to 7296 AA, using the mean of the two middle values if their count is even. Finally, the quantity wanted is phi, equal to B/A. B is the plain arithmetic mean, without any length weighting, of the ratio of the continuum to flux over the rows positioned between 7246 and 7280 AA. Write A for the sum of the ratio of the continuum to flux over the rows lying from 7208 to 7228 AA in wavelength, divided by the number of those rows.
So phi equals 1.01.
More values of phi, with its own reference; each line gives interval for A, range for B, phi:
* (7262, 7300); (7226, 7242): 0.98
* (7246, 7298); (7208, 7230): 0.98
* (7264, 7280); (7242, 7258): 1.04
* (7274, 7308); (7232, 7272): 0.99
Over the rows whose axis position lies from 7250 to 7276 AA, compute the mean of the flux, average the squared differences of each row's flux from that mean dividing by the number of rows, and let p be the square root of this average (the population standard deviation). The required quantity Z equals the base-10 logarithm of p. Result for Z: -0.1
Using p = 0.82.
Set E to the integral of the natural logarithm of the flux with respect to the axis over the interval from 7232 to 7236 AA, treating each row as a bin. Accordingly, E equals 12.9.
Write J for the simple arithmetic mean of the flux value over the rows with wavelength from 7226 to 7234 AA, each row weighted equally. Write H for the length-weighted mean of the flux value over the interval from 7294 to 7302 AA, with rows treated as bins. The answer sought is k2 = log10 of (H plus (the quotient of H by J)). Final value 1.38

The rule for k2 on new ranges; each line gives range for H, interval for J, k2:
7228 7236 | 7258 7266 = 1.42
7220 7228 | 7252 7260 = 1.41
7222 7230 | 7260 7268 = 1.41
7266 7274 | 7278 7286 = 1.40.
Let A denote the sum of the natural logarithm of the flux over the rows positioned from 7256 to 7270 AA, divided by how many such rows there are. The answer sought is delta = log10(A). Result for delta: 0.509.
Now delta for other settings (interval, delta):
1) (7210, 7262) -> 0.504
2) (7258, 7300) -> 0.504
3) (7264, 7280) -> 0.504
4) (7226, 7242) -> 0.506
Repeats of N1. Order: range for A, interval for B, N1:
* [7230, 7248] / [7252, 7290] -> 0.96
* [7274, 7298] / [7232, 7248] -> 1.02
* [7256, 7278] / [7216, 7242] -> 1.00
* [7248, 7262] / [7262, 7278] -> 1.01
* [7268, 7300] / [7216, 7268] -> 0.98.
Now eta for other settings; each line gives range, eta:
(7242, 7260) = 7255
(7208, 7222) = 7219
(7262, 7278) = 7265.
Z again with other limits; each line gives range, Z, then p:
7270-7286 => -0.3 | 0.45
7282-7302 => -0.1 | 0.81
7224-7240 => -0.2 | 0.59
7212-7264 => 0.1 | 1.23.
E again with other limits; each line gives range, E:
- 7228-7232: 13.0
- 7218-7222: 12.9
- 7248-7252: 12.5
